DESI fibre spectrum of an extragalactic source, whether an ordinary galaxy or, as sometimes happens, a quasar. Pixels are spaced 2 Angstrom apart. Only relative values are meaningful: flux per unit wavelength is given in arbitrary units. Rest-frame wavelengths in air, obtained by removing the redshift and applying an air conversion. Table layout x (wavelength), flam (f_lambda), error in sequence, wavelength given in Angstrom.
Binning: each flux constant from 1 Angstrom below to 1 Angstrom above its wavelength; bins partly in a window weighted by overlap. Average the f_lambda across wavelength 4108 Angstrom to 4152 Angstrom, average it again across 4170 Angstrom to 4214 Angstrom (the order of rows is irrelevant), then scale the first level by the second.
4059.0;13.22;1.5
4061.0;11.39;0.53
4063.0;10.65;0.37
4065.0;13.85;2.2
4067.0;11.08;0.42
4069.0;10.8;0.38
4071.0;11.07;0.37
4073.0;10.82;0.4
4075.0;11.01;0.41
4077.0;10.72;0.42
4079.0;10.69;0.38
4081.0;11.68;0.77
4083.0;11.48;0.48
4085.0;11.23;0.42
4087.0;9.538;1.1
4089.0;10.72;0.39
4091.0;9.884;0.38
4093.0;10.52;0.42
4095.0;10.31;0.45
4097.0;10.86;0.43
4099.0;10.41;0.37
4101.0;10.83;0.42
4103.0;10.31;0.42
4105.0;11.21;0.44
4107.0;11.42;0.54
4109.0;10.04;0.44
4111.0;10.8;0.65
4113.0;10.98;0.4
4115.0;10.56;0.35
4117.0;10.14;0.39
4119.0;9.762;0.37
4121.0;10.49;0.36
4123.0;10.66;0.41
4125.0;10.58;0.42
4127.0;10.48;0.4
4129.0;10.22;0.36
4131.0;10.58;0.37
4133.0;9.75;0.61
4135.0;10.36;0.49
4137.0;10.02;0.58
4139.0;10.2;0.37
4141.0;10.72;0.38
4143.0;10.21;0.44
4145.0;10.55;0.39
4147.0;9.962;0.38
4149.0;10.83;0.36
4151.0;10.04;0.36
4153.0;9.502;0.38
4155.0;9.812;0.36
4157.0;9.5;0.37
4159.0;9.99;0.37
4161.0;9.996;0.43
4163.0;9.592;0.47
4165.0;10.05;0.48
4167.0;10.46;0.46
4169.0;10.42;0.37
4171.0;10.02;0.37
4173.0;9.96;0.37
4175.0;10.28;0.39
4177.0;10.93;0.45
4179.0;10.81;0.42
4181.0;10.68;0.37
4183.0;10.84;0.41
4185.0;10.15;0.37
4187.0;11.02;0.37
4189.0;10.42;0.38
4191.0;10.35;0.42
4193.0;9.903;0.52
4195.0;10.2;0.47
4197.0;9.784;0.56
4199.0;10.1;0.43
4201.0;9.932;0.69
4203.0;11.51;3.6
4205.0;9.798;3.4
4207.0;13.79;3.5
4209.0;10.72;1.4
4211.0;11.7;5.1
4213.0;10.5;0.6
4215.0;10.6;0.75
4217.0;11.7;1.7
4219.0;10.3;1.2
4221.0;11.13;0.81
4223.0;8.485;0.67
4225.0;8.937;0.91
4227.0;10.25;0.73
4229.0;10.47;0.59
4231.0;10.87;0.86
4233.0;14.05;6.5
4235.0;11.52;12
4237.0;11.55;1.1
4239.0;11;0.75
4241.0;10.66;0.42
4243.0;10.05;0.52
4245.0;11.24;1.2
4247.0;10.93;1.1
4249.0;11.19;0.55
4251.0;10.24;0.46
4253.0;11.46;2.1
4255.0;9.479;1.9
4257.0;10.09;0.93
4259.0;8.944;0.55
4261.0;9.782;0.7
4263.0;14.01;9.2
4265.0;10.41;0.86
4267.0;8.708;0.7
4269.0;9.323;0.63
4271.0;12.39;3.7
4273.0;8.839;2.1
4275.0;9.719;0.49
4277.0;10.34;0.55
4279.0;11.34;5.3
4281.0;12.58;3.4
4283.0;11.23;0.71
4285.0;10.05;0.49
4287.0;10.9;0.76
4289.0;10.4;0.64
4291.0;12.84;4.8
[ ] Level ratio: 0.977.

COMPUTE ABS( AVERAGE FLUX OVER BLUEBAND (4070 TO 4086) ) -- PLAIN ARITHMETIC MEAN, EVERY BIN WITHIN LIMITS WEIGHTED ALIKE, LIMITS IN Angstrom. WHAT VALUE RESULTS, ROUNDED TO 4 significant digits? 11.09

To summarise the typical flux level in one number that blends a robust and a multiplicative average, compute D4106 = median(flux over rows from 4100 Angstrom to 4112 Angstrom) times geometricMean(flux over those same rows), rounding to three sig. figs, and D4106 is 116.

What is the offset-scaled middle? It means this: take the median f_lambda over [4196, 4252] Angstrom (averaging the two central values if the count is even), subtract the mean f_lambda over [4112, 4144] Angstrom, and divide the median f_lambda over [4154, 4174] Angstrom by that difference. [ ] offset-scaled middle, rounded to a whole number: 30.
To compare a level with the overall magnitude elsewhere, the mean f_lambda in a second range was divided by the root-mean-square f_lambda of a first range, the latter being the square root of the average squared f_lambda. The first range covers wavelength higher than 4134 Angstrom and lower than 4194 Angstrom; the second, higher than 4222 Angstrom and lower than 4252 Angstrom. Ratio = 1.05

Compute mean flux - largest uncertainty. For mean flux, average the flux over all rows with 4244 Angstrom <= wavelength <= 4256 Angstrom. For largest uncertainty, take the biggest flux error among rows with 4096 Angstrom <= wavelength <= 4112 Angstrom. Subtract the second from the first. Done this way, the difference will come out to 10.1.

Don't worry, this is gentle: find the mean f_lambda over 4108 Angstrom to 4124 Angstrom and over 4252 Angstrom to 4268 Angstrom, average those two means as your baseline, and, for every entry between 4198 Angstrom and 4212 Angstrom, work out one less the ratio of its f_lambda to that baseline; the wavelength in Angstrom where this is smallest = 4207.0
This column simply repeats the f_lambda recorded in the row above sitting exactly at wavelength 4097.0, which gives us 10.86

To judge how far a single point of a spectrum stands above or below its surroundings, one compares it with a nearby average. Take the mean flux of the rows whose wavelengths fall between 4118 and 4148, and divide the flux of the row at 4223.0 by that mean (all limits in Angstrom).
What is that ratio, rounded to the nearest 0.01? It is 0.82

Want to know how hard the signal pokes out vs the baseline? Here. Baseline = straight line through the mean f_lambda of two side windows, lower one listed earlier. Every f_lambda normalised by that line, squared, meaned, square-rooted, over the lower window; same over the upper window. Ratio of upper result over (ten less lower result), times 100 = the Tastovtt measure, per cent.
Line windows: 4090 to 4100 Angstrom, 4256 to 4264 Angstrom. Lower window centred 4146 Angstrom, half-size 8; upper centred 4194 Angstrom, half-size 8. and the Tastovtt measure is 10.7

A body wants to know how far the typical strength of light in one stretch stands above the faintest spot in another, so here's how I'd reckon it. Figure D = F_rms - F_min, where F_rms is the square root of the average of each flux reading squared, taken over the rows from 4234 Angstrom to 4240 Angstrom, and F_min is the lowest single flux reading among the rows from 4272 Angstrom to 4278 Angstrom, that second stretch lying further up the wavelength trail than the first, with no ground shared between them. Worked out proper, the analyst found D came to 2.5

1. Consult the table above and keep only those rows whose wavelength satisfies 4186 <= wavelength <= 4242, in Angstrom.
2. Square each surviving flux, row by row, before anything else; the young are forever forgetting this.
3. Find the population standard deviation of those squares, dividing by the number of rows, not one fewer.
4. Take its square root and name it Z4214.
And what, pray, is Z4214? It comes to 5.1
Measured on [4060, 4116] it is 4.2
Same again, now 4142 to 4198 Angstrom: 2.9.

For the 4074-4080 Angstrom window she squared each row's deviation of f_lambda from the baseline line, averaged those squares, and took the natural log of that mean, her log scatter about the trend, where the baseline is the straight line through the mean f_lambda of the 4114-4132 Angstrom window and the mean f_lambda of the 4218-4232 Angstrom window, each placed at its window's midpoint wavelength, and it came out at -2.4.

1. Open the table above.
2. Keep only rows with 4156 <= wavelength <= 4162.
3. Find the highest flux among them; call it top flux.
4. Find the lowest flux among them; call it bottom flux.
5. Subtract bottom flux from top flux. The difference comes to 0.50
